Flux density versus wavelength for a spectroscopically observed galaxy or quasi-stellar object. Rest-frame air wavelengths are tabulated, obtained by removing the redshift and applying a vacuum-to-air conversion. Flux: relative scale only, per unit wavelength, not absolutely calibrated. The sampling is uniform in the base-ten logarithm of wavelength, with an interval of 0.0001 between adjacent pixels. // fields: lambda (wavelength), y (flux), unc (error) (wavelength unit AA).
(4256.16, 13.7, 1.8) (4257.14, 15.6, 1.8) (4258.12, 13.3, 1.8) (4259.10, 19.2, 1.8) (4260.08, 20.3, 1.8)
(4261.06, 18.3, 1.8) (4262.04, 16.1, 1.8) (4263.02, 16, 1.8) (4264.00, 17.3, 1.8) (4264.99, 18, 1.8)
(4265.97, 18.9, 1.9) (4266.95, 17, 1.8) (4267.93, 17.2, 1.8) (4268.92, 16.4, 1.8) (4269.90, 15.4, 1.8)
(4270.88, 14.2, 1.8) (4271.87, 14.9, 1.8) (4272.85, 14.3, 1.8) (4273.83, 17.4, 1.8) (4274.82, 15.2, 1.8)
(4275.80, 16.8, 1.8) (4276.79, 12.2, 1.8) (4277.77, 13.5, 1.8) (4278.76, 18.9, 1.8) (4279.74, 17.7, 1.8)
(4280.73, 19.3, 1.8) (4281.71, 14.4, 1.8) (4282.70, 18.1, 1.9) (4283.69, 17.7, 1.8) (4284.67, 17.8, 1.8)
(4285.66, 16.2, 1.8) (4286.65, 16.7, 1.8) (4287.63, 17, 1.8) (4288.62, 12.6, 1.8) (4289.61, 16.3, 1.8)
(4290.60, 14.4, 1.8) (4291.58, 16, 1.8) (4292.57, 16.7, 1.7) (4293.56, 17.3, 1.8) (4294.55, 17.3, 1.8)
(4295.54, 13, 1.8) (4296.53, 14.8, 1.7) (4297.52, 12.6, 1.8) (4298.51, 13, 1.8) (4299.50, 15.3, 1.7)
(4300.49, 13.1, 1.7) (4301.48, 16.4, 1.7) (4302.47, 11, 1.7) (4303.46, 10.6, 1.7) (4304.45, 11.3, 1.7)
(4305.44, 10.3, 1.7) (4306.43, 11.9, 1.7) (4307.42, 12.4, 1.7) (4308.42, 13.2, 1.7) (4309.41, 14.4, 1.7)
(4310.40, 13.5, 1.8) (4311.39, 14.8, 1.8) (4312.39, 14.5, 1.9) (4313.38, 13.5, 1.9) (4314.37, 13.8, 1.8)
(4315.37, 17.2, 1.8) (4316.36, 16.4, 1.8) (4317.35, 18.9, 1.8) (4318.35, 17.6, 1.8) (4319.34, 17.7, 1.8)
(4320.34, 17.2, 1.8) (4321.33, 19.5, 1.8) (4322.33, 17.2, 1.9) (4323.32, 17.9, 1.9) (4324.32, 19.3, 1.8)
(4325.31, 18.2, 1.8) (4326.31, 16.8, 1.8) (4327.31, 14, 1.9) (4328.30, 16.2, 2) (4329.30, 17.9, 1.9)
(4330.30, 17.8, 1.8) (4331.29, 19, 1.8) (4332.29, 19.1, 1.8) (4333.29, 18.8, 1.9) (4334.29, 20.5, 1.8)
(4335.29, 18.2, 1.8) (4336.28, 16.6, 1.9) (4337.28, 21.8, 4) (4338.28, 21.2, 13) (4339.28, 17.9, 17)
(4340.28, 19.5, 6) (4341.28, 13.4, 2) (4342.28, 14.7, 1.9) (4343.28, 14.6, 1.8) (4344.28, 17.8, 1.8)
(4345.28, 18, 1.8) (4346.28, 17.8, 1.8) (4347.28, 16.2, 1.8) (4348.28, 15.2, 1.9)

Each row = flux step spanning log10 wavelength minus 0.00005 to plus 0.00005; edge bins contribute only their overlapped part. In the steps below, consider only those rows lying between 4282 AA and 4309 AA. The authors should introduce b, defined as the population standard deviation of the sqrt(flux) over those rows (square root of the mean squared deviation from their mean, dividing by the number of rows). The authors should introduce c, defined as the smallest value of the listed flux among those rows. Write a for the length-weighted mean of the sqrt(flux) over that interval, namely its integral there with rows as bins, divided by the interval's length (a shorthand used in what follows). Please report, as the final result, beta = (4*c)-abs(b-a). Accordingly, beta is 38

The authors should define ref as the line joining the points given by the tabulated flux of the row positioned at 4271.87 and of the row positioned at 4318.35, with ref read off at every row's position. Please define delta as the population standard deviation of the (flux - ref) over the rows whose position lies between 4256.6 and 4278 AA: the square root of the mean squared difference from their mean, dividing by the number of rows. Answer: 2.2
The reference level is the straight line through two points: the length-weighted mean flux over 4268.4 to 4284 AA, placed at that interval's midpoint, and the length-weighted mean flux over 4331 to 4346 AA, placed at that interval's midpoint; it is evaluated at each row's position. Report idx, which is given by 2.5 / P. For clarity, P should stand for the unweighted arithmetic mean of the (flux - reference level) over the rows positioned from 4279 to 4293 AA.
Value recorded 15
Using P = 0.2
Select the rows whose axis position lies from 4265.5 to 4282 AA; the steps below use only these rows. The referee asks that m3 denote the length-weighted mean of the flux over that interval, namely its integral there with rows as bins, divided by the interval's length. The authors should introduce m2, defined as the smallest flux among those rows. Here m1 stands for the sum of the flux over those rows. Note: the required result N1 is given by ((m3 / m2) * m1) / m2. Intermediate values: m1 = 274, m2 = 12.2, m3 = 16.1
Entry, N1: 29.6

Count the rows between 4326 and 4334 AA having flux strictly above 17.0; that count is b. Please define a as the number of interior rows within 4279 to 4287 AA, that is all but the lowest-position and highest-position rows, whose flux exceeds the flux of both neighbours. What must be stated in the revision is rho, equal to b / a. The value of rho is 1.7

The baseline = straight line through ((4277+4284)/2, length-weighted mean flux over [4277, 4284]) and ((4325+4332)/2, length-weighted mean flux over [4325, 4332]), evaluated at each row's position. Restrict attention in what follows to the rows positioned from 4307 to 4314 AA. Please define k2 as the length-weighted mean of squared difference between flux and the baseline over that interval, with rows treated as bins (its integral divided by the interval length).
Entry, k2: 11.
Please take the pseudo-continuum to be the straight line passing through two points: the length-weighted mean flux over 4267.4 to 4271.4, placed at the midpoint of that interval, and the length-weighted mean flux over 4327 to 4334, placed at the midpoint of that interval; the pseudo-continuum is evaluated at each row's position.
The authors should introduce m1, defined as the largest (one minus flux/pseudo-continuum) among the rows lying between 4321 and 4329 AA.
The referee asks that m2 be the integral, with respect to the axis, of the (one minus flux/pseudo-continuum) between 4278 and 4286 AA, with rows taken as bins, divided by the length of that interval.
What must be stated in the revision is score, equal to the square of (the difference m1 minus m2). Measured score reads 0.079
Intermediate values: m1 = 0.206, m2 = -0.08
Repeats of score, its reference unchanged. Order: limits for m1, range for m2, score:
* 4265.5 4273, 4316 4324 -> 0.017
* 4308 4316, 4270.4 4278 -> 0.025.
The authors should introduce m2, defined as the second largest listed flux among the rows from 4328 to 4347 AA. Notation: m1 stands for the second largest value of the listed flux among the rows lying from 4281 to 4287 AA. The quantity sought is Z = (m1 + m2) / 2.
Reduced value 19.5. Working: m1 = 17.8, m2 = 21.2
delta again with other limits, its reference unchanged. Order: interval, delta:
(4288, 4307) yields 2.5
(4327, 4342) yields 2.2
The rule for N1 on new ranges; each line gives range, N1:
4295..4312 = 27.3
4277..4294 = 29.0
